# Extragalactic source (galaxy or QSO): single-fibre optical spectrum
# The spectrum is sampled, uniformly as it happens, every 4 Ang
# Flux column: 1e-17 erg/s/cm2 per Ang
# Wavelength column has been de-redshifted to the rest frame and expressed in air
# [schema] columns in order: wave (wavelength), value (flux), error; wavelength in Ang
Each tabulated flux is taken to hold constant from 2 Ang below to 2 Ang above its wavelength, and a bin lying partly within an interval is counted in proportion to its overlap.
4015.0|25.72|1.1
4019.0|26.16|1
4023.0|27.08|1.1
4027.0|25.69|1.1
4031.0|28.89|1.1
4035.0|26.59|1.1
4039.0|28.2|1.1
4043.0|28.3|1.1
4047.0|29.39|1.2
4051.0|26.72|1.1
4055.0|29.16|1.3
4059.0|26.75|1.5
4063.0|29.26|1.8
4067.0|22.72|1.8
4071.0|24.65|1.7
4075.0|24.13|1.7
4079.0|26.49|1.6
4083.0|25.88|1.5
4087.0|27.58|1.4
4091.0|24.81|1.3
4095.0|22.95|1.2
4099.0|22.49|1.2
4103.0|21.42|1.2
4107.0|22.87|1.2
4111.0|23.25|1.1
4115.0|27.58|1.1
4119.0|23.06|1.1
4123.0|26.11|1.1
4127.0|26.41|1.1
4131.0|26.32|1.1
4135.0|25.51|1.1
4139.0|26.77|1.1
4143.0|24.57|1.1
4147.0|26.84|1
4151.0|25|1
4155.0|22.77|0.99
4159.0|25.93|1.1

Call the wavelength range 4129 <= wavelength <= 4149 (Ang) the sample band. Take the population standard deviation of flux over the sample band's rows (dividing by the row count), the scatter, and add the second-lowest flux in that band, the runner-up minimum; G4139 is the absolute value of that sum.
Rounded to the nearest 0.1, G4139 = 26.4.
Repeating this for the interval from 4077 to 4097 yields 26.4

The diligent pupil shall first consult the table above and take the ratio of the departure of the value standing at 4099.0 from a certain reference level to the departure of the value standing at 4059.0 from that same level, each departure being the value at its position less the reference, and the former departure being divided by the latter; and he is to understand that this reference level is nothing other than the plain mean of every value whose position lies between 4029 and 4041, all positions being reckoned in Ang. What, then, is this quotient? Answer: 4.7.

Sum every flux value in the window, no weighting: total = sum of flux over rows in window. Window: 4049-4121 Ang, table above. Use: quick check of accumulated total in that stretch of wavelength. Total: 452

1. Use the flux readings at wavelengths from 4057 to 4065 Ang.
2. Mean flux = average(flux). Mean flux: 28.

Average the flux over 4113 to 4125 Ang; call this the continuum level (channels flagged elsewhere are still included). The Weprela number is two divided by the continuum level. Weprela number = 0.0782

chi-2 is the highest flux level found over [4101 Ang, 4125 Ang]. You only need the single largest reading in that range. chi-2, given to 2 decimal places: 27.58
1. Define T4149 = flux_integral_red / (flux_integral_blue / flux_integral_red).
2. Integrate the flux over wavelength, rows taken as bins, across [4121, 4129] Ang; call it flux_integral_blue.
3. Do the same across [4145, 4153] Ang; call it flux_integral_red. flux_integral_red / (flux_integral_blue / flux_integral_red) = 205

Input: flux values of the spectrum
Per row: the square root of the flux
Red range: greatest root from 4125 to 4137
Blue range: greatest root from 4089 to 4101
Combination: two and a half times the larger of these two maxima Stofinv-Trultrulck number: 12.8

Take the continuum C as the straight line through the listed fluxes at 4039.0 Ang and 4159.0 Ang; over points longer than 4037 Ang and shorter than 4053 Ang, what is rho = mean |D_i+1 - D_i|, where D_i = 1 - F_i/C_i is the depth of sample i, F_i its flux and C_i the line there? 0.047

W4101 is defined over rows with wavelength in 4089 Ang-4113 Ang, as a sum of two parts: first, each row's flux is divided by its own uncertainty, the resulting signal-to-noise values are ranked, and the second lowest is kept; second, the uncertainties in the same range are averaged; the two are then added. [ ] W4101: 20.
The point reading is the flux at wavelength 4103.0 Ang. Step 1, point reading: 21.42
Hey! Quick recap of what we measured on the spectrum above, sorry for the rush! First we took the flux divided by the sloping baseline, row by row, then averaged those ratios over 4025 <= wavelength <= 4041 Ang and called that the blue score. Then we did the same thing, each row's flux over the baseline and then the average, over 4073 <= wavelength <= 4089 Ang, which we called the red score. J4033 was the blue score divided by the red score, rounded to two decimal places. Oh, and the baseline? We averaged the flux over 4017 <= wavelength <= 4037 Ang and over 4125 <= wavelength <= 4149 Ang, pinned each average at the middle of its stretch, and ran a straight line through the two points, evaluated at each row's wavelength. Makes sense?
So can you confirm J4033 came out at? 1.04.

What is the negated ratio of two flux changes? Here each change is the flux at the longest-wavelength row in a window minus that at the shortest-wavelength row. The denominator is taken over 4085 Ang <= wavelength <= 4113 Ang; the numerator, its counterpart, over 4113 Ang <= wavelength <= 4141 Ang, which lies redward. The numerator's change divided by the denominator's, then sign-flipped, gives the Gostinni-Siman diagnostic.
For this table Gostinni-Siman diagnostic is -0.2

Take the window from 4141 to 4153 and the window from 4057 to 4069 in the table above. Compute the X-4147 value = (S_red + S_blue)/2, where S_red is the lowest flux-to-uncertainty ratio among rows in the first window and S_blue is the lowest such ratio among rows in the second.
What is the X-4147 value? 17.5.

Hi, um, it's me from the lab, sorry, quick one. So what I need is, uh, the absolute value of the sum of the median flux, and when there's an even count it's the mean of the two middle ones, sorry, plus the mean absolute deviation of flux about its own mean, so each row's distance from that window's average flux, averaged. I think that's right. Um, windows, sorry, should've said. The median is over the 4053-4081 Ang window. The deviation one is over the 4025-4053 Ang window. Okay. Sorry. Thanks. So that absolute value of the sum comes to 27.6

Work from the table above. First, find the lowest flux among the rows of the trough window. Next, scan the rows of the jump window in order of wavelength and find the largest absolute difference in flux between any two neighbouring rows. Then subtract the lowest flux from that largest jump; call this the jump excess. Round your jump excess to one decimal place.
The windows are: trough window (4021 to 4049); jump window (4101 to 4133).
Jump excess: -21.2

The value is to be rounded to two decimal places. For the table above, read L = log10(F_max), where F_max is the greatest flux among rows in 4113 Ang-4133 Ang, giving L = 1.44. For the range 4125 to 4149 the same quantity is 1.43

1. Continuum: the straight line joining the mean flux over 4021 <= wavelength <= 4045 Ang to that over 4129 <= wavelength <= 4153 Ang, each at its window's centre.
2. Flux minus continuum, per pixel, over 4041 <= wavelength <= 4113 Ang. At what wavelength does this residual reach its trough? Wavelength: 4103.0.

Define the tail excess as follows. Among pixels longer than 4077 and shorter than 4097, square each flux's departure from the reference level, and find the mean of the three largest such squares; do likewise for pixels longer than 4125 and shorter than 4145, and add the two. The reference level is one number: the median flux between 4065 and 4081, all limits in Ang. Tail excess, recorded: 10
